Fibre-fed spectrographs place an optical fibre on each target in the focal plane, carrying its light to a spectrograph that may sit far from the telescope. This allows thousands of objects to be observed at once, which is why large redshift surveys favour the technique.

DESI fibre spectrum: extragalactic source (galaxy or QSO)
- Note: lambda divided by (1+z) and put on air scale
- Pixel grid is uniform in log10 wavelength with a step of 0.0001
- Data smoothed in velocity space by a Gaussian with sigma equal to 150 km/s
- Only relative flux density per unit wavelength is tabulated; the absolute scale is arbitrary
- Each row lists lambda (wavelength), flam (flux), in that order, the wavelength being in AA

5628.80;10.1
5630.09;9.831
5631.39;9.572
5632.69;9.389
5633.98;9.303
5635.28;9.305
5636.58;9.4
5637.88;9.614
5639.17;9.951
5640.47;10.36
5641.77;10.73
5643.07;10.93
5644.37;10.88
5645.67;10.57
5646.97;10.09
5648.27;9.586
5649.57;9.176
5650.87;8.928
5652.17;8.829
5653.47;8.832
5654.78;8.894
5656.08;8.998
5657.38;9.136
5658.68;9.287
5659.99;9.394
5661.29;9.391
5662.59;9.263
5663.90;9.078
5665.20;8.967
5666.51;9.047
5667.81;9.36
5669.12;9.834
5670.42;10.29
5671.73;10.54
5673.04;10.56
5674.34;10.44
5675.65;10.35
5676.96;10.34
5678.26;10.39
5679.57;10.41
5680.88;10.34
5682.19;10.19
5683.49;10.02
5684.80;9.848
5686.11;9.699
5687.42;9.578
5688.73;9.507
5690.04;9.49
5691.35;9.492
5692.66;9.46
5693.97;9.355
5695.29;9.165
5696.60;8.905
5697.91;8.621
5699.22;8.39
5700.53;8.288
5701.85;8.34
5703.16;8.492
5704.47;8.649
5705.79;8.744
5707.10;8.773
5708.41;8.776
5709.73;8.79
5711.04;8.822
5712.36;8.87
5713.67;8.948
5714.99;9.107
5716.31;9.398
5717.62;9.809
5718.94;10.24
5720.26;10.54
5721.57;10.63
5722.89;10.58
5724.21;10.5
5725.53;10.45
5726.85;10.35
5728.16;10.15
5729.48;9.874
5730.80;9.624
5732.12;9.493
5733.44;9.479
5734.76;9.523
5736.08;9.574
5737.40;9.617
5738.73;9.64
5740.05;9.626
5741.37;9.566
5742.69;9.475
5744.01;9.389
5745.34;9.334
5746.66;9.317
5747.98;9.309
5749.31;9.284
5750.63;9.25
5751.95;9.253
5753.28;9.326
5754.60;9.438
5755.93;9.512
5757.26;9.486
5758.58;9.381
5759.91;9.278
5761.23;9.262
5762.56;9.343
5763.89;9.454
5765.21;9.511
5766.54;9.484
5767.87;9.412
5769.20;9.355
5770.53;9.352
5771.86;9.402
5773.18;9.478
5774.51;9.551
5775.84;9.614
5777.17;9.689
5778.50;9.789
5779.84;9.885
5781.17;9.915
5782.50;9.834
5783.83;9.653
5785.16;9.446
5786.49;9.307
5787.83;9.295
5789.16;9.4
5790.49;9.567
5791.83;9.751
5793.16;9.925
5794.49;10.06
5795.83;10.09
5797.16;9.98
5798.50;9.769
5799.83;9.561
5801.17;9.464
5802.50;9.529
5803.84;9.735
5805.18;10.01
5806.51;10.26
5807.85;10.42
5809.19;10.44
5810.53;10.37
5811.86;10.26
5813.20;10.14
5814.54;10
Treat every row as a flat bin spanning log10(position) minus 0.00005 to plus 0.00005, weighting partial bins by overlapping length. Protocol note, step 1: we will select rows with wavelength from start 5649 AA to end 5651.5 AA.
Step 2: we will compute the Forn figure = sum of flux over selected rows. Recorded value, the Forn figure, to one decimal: 18.1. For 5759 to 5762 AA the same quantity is 18.5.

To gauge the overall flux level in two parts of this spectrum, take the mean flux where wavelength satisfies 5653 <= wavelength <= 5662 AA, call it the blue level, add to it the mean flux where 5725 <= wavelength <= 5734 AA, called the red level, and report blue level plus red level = 19.1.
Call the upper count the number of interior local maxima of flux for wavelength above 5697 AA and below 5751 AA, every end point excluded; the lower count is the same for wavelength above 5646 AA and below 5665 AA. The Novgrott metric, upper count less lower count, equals 1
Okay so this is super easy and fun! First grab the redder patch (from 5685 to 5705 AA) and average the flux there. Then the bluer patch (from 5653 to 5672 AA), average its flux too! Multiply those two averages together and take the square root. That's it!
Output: 9.19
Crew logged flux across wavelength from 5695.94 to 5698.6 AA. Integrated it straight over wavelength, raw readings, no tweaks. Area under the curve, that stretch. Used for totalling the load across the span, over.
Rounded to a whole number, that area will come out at 23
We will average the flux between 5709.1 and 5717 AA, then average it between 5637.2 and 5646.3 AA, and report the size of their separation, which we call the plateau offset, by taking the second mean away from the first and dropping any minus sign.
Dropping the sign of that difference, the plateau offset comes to 1.4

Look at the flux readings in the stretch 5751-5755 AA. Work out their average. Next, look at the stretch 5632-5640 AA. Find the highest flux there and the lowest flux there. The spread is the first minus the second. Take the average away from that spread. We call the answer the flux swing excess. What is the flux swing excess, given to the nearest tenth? -8.7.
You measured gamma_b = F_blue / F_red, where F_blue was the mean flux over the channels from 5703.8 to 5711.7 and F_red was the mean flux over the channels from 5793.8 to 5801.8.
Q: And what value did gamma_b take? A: 0.89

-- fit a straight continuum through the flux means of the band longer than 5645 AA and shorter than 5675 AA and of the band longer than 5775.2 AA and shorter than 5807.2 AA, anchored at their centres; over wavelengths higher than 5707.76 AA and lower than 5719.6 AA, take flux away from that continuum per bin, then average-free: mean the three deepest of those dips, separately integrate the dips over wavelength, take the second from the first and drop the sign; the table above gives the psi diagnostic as 3.92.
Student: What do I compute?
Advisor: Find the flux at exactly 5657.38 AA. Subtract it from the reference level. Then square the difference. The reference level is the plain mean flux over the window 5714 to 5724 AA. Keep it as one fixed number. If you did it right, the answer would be 0.8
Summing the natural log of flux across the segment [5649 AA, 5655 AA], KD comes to 10.9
